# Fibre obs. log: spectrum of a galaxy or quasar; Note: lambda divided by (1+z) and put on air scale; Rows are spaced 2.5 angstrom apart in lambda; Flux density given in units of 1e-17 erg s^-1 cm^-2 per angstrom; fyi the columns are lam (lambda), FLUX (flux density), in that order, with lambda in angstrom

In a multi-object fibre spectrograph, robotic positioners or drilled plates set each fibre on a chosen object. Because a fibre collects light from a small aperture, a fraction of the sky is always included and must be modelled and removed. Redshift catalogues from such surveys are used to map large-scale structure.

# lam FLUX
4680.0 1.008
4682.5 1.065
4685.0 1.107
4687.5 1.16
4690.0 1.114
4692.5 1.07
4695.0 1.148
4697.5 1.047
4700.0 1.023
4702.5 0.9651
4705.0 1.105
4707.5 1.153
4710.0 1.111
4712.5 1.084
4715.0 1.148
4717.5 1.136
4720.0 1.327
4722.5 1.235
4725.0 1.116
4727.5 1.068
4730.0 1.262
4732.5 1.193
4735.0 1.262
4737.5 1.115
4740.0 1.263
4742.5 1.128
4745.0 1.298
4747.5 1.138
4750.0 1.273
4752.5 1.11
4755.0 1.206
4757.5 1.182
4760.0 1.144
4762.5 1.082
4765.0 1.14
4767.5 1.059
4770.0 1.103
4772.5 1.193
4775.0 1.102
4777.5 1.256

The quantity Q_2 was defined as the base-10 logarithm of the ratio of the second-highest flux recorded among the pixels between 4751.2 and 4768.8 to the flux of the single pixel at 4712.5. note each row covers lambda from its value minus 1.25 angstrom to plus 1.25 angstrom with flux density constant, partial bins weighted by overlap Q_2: 0.04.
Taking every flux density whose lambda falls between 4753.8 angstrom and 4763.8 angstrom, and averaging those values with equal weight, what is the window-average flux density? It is 1.15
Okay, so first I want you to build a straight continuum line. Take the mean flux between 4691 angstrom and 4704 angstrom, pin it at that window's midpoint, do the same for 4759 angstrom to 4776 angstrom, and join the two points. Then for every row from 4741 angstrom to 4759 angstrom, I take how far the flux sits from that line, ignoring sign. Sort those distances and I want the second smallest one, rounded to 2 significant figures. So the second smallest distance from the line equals 0.034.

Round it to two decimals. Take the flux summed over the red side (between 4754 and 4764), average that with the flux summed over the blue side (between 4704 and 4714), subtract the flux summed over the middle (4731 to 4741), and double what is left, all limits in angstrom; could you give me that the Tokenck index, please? -0.60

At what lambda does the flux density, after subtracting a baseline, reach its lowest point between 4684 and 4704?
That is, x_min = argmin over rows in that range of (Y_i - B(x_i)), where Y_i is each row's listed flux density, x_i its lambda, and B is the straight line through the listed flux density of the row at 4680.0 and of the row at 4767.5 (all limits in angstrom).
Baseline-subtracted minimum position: 4702.5 angstrom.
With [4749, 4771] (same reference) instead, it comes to 4767.5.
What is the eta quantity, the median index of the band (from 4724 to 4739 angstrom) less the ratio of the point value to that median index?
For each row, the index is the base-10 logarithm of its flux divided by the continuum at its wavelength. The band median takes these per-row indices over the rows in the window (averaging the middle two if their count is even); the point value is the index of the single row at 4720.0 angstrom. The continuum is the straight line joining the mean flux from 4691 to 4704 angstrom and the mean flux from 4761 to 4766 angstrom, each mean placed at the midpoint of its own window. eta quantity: -3.2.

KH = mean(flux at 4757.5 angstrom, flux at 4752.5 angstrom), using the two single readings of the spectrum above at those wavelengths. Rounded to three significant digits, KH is 1.15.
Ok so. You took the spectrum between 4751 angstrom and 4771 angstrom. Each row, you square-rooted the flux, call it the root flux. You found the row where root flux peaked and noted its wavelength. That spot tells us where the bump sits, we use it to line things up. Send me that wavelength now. 4755.0 angstrom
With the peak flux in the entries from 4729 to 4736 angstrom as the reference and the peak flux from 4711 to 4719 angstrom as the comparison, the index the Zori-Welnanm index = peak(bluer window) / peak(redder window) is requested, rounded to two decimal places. 0.91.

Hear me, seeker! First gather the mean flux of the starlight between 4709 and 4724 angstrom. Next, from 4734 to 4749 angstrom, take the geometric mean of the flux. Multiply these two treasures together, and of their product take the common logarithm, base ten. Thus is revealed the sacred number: 0.148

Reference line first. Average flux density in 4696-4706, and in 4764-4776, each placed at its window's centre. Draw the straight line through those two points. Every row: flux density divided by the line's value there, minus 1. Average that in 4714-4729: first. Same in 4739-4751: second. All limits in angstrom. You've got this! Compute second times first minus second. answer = -0.11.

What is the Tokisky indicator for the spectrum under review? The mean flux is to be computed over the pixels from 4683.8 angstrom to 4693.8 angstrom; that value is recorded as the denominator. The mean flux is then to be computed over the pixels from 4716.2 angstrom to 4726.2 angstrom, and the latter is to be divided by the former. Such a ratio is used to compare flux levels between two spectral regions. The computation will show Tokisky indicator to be 1.08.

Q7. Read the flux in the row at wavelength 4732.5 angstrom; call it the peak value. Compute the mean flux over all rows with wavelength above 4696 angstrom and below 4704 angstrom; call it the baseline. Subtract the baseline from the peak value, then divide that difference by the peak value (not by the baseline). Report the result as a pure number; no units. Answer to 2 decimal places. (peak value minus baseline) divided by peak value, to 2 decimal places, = 0.15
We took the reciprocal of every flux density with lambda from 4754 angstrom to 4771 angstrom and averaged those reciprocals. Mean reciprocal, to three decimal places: 0.886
